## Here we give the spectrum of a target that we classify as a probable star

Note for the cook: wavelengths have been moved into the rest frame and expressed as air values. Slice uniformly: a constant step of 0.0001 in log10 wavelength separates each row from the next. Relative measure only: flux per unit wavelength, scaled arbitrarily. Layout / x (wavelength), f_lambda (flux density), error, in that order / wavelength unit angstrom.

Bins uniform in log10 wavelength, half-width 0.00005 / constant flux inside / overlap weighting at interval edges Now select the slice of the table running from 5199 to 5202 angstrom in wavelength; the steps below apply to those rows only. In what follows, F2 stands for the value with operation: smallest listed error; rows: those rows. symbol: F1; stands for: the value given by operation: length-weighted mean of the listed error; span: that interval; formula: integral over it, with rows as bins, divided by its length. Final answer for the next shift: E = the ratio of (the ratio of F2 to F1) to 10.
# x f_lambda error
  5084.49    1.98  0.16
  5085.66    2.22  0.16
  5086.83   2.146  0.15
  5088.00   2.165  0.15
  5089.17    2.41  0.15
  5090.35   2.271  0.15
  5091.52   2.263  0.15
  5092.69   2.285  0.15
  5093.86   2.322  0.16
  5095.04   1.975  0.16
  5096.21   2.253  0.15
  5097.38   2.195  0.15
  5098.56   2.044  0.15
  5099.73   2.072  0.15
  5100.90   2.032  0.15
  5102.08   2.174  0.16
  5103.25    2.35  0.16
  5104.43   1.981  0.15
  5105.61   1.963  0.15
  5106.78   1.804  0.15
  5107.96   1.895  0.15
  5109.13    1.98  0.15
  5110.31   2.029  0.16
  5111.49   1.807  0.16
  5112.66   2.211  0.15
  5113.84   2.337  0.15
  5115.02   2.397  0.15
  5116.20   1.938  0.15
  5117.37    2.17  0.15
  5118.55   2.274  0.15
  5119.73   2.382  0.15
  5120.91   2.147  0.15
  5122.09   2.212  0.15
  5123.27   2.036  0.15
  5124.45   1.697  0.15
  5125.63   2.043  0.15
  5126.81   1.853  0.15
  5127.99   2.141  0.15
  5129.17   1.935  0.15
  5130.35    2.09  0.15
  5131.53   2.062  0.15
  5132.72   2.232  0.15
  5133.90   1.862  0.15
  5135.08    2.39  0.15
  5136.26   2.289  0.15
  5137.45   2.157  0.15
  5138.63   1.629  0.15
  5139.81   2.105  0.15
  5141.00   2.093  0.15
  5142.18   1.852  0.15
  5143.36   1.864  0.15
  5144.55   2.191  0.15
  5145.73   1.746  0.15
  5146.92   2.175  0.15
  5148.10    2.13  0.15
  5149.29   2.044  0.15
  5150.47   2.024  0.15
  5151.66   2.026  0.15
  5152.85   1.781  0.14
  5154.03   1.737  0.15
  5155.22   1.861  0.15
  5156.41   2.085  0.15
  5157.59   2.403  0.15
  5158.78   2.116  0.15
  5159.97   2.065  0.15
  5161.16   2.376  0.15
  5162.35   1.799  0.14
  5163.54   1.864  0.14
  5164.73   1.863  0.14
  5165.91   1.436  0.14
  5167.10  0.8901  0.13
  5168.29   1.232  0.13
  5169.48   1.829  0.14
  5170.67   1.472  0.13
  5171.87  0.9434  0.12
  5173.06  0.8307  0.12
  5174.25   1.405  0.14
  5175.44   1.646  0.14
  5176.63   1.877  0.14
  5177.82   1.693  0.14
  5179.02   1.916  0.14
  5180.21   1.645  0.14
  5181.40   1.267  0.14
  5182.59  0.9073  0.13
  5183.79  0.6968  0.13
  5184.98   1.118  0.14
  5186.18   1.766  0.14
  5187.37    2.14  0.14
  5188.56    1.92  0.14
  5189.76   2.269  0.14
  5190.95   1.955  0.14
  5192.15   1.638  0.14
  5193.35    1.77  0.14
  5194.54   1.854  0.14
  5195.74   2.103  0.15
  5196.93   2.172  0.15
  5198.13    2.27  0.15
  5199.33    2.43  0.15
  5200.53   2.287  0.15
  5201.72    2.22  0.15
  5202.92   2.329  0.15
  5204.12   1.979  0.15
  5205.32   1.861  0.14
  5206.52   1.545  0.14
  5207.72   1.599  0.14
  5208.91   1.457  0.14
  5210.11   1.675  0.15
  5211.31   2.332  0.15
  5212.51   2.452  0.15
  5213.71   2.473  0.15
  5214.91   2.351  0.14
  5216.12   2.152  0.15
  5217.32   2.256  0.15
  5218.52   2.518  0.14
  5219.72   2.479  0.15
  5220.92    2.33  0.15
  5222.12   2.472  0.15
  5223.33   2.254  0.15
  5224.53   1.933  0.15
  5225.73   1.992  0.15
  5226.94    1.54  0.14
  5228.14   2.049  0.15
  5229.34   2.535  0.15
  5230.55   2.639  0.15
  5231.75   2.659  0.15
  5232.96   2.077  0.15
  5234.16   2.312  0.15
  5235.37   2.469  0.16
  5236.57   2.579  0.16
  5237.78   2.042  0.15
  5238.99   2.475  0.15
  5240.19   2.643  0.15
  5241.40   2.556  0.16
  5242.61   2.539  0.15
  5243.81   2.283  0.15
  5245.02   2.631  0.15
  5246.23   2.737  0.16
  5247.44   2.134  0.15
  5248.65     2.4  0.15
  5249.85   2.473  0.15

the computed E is 0.100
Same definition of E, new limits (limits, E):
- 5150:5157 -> 0.094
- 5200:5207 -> 0.095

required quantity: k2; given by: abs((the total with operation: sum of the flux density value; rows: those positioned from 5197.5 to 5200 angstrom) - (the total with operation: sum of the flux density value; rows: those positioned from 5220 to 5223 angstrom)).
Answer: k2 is 0.10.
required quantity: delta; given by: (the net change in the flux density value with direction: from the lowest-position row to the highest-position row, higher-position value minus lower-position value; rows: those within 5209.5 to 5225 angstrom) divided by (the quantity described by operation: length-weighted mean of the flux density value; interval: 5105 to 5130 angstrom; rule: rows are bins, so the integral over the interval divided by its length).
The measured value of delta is 0.13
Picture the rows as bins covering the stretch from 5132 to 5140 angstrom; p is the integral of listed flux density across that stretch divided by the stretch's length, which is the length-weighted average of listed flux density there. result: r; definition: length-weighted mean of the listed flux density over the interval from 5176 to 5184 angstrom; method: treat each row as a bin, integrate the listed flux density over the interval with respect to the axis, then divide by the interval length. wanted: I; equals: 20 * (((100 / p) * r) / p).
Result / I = 669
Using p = 2.1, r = 1.5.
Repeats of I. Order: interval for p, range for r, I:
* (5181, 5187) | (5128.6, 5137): 3026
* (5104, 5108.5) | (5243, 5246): 1374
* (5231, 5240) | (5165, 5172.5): 463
